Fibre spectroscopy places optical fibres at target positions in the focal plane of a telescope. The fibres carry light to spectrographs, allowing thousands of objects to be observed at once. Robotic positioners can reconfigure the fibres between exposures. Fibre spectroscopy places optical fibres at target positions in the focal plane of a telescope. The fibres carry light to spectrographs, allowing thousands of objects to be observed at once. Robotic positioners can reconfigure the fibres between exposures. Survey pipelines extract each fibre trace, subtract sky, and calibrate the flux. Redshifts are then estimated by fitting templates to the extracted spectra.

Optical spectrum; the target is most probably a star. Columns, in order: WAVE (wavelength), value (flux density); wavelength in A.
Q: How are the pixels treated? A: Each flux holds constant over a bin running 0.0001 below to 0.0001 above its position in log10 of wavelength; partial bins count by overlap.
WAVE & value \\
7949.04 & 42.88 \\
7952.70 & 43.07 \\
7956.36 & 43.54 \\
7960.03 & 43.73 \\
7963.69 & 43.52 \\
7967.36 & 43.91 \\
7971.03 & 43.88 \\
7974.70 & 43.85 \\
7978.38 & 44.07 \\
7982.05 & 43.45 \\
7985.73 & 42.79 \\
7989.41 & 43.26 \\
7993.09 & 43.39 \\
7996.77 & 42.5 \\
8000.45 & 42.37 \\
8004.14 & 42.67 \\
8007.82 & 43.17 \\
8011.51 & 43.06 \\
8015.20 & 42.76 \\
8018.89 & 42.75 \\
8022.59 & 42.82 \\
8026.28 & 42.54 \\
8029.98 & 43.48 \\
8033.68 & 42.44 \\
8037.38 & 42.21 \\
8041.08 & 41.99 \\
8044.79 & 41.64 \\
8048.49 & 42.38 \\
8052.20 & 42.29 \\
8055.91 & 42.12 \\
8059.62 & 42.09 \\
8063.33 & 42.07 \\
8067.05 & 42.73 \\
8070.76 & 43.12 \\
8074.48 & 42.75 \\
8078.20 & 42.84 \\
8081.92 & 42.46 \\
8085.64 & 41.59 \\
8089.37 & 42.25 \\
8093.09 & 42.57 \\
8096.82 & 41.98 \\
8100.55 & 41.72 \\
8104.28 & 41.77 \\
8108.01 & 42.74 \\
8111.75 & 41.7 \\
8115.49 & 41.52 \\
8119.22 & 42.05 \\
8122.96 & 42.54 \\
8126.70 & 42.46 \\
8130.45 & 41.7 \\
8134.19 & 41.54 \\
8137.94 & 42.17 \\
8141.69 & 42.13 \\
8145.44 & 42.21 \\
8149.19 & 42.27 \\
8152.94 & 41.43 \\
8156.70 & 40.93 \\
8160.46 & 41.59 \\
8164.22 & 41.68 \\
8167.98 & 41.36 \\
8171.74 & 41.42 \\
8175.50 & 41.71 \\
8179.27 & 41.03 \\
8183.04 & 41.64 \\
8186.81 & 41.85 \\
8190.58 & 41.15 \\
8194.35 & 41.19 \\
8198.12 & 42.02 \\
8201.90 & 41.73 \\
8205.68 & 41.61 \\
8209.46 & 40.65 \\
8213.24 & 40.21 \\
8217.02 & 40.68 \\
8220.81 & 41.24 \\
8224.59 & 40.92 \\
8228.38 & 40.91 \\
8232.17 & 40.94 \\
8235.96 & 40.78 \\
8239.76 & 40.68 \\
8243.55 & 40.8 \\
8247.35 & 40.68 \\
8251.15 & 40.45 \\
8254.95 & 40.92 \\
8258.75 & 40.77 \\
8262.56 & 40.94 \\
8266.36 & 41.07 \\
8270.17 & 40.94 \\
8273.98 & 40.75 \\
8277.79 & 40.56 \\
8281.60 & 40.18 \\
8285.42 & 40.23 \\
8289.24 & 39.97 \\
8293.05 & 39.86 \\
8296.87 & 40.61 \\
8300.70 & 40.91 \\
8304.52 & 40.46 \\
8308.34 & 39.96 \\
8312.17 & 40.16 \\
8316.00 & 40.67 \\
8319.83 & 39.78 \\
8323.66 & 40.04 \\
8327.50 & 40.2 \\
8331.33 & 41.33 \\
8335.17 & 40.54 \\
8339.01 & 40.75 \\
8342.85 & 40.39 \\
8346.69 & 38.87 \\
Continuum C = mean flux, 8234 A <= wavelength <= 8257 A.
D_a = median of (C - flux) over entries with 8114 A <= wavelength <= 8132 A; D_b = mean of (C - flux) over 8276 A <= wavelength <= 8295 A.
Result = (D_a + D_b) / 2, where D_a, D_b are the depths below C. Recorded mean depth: -0.4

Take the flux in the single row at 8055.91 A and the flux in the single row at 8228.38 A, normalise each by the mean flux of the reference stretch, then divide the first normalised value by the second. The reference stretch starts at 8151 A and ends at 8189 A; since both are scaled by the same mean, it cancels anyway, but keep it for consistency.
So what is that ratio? 1.03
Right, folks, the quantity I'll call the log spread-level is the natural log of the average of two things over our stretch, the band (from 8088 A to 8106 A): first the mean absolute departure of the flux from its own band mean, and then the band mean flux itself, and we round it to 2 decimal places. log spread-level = 3.05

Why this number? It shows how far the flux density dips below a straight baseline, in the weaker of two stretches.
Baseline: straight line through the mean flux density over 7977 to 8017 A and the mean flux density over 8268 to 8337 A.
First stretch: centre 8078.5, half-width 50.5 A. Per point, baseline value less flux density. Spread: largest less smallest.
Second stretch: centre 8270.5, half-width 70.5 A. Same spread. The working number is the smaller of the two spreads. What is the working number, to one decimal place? 1.7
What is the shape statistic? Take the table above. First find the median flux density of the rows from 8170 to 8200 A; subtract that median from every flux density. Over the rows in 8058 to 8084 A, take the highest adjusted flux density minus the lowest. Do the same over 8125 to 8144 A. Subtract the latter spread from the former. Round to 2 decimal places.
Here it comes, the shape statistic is 0.13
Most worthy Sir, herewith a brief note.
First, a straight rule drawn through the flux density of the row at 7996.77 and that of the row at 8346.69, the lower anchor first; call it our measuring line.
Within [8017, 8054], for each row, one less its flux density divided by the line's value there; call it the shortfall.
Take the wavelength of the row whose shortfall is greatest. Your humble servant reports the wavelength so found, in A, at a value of 8044.79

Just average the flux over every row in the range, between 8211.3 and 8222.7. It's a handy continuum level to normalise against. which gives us 40.7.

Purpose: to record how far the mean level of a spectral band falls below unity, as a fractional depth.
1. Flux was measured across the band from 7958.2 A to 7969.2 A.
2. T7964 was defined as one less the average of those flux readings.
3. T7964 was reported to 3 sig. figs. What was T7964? -42.7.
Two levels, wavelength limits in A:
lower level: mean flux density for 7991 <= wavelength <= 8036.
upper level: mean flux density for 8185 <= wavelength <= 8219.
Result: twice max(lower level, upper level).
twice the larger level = 85.7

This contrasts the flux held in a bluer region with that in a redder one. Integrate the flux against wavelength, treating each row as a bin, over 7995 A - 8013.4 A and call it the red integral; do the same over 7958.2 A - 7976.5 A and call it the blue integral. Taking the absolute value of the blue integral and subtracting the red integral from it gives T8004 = 15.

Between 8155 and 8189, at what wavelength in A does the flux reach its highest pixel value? 8186.81 A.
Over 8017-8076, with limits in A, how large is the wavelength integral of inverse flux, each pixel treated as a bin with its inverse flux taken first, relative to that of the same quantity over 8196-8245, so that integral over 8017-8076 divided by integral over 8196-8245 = 1.2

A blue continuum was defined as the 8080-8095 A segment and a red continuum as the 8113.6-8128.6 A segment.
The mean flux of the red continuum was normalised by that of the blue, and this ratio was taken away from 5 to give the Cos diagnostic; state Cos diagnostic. 4.002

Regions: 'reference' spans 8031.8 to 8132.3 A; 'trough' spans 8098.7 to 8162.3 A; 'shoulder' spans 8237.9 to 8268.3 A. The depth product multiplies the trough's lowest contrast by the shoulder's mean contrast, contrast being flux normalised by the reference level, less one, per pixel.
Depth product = 0.0010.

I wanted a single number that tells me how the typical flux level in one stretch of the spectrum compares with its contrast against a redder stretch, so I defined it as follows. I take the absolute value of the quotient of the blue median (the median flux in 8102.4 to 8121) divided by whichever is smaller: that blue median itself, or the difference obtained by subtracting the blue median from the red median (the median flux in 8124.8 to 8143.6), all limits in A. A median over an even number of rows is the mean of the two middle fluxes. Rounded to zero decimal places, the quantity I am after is 116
